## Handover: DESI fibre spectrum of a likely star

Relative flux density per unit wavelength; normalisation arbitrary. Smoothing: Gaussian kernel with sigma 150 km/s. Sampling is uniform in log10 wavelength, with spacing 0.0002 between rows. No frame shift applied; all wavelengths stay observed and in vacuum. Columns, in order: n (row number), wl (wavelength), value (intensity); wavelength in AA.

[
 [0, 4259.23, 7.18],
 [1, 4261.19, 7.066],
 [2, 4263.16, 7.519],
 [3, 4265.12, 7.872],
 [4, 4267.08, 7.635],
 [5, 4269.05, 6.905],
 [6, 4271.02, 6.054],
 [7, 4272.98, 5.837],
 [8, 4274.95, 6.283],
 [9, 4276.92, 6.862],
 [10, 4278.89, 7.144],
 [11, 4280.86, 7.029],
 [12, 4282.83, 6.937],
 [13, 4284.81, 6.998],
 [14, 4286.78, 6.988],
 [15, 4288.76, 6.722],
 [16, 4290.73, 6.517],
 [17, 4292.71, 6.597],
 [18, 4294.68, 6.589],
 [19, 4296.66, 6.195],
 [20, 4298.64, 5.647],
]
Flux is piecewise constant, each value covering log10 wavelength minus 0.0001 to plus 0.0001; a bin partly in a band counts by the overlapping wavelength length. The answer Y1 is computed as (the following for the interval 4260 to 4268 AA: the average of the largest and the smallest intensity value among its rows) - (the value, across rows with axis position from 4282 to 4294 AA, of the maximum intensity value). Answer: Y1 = 0.47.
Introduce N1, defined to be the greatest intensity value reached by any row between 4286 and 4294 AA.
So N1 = 6.988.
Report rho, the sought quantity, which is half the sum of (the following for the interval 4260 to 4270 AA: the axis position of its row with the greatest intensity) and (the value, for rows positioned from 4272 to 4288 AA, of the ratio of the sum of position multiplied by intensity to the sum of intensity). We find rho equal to 4272.6 AA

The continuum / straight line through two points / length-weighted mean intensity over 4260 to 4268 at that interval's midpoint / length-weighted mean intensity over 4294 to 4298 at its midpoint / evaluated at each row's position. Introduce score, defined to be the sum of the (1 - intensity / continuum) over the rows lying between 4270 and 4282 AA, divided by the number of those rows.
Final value 0.074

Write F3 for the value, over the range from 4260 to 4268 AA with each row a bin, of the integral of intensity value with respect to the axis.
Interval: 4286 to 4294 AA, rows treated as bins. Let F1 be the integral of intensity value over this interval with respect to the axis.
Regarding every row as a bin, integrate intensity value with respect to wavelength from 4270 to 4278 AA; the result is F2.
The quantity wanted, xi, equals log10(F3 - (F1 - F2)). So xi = 1.754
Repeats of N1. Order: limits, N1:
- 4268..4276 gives 6.905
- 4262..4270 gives 7.872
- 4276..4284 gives 7.144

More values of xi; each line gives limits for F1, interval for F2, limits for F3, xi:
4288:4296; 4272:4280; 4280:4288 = 1.743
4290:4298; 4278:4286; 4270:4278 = 1.739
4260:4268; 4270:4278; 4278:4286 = 1.665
